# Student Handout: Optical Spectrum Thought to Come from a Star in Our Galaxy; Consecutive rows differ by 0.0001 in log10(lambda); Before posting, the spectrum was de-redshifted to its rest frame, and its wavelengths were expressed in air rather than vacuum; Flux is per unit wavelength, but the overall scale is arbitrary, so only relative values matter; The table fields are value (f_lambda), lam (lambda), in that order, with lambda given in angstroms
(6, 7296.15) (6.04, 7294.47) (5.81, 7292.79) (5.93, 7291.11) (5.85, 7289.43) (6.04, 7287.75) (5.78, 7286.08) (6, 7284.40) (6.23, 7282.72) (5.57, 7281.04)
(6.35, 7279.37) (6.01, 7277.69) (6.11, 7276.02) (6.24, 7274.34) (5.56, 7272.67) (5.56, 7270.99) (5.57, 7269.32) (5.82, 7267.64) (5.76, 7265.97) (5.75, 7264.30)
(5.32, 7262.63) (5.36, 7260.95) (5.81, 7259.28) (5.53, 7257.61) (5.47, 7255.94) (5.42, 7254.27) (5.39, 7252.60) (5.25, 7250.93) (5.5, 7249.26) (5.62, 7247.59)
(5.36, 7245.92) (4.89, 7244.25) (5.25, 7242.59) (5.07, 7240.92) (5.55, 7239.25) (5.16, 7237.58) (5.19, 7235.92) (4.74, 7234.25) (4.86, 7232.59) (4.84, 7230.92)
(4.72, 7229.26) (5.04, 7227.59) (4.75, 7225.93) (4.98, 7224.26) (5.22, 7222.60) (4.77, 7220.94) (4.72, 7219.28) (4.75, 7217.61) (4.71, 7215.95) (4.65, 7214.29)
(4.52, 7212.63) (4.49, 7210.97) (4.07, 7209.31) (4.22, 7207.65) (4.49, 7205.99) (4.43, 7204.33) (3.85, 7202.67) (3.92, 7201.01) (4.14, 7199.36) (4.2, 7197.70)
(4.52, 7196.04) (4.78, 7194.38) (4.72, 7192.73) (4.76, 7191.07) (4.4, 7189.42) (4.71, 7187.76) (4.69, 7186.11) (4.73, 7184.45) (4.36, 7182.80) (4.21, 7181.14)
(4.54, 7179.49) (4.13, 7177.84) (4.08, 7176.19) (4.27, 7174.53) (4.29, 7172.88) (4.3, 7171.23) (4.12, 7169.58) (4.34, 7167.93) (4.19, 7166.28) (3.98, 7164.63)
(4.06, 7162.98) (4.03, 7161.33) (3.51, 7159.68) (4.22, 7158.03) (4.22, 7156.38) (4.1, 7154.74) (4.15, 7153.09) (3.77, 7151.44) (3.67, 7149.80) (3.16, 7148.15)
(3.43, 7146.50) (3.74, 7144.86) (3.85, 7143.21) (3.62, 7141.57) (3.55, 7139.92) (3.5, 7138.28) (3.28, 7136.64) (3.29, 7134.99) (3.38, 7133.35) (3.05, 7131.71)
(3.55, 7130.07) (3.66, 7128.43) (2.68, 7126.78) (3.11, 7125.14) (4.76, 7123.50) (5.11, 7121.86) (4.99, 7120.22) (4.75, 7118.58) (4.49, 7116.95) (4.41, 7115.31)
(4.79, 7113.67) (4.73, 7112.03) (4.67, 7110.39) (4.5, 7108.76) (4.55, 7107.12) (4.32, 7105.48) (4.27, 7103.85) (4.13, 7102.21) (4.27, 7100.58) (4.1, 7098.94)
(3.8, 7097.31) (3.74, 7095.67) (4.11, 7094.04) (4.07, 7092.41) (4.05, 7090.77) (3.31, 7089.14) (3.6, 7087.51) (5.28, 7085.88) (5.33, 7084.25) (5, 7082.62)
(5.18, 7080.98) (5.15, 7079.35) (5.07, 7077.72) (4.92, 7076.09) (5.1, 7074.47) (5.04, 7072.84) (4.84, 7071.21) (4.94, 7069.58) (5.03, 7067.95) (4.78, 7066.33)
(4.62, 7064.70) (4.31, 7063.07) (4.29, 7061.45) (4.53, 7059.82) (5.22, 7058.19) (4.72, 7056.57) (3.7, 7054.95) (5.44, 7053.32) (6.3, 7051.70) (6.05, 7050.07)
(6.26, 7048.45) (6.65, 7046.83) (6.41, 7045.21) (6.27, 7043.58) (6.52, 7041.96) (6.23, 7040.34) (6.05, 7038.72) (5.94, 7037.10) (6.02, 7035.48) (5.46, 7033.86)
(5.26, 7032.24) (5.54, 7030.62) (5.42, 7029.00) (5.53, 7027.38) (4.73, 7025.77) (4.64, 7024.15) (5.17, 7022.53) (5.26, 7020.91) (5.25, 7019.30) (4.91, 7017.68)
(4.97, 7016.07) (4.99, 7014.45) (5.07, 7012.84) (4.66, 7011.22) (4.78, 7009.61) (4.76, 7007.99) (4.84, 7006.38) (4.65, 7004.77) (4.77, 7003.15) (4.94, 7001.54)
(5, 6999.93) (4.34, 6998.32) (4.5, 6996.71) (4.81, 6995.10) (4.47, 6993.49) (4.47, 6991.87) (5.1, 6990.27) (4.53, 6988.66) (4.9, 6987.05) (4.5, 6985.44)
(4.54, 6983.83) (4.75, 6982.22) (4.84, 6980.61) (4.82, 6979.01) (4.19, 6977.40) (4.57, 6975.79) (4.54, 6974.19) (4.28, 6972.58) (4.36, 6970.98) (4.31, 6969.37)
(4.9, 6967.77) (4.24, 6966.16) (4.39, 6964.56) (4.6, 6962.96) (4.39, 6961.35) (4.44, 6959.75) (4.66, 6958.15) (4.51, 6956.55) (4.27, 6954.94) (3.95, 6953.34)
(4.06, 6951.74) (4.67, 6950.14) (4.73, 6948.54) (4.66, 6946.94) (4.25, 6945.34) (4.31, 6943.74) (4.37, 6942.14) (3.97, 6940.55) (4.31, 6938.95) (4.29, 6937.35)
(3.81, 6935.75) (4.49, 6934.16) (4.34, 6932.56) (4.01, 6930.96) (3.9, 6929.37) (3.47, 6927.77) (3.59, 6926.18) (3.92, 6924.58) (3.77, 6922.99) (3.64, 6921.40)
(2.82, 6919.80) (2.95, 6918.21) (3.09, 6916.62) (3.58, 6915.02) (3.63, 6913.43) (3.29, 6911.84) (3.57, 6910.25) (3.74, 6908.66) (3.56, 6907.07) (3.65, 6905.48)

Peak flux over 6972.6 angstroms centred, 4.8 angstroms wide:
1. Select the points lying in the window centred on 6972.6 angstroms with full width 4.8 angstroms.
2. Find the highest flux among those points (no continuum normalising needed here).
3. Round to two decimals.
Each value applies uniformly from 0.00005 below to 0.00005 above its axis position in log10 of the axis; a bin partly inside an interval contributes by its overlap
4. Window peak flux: 4.54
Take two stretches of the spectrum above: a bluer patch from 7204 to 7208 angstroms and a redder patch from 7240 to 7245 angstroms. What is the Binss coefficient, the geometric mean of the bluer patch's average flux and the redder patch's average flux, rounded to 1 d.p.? 4.7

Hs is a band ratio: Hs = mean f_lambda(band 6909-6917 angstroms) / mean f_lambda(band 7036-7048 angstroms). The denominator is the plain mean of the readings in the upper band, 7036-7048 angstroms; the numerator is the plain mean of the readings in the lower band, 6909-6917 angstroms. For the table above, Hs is 0.55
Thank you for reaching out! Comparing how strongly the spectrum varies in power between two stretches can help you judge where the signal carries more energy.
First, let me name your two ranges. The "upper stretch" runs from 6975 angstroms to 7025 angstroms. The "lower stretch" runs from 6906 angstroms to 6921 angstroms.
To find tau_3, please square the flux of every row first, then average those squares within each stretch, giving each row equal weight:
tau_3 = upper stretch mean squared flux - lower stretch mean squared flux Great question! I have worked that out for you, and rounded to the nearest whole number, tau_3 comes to 11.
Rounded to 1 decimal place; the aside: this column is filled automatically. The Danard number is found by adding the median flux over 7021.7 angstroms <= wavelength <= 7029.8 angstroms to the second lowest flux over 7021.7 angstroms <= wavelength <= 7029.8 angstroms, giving 9.9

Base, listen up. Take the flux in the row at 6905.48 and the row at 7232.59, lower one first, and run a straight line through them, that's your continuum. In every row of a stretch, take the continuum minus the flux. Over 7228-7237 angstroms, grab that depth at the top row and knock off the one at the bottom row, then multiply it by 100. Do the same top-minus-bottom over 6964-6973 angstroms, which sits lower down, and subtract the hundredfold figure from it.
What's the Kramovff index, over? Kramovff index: 45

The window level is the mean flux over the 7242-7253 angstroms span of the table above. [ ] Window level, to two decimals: 5.32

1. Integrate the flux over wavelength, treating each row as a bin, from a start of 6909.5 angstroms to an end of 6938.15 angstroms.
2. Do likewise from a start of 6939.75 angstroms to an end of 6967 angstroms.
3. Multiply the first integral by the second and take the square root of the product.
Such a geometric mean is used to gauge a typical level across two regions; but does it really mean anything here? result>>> 112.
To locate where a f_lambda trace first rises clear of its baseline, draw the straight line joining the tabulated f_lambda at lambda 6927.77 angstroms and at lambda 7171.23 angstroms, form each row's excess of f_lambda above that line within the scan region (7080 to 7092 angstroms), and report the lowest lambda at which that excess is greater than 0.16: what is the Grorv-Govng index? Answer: 7080.98 angstroms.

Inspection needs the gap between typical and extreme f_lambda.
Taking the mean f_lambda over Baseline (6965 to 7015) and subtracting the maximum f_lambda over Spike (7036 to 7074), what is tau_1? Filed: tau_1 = -2.0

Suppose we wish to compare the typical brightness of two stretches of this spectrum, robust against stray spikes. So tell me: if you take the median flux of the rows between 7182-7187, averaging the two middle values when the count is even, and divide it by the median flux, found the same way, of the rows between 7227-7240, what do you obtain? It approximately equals 0.95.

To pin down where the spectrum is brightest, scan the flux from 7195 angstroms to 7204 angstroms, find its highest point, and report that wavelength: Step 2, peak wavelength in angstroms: 7196.04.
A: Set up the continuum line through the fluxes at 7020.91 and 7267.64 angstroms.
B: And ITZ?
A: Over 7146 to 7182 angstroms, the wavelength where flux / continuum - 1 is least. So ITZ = 7148.15 angstroms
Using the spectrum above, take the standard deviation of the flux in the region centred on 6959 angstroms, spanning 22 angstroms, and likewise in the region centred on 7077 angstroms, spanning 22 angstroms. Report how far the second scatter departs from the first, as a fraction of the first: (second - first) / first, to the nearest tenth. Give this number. 0.6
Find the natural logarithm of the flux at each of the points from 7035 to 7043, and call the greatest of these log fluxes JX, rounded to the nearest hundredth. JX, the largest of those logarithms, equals 1.87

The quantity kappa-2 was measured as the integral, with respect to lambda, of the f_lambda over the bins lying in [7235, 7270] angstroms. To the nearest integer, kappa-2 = 190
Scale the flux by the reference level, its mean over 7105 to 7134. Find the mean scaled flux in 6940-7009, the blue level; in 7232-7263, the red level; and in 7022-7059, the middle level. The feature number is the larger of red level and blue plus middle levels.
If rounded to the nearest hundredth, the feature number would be 2.42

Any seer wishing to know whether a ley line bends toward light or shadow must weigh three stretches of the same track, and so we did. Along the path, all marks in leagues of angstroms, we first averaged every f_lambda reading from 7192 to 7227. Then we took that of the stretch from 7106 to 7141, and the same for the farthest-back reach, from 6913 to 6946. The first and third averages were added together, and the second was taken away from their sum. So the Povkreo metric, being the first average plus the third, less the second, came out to 4.3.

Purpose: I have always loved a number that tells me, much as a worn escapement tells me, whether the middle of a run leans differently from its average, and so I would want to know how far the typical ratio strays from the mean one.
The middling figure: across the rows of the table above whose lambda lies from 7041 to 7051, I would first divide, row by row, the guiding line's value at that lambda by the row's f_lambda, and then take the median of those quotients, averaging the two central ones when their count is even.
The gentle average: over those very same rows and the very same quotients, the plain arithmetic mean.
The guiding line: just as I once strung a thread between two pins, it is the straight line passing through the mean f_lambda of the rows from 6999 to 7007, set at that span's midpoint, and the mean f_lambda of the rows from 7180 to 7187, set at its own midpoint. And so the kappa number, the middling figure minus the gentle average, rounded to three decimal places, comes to 0.002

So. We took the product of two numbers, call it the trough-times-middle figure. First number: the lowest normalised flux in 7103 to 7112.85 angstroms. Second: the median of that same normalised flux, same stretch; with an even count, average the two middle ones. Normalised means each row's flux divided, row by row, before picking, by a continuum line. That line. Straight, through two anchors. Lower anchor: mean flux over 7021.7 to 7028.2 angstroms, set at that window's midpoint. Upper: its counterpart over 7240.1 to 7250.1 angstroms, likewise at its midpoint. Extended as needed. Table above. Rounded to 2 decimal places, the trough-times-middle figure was 0.74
